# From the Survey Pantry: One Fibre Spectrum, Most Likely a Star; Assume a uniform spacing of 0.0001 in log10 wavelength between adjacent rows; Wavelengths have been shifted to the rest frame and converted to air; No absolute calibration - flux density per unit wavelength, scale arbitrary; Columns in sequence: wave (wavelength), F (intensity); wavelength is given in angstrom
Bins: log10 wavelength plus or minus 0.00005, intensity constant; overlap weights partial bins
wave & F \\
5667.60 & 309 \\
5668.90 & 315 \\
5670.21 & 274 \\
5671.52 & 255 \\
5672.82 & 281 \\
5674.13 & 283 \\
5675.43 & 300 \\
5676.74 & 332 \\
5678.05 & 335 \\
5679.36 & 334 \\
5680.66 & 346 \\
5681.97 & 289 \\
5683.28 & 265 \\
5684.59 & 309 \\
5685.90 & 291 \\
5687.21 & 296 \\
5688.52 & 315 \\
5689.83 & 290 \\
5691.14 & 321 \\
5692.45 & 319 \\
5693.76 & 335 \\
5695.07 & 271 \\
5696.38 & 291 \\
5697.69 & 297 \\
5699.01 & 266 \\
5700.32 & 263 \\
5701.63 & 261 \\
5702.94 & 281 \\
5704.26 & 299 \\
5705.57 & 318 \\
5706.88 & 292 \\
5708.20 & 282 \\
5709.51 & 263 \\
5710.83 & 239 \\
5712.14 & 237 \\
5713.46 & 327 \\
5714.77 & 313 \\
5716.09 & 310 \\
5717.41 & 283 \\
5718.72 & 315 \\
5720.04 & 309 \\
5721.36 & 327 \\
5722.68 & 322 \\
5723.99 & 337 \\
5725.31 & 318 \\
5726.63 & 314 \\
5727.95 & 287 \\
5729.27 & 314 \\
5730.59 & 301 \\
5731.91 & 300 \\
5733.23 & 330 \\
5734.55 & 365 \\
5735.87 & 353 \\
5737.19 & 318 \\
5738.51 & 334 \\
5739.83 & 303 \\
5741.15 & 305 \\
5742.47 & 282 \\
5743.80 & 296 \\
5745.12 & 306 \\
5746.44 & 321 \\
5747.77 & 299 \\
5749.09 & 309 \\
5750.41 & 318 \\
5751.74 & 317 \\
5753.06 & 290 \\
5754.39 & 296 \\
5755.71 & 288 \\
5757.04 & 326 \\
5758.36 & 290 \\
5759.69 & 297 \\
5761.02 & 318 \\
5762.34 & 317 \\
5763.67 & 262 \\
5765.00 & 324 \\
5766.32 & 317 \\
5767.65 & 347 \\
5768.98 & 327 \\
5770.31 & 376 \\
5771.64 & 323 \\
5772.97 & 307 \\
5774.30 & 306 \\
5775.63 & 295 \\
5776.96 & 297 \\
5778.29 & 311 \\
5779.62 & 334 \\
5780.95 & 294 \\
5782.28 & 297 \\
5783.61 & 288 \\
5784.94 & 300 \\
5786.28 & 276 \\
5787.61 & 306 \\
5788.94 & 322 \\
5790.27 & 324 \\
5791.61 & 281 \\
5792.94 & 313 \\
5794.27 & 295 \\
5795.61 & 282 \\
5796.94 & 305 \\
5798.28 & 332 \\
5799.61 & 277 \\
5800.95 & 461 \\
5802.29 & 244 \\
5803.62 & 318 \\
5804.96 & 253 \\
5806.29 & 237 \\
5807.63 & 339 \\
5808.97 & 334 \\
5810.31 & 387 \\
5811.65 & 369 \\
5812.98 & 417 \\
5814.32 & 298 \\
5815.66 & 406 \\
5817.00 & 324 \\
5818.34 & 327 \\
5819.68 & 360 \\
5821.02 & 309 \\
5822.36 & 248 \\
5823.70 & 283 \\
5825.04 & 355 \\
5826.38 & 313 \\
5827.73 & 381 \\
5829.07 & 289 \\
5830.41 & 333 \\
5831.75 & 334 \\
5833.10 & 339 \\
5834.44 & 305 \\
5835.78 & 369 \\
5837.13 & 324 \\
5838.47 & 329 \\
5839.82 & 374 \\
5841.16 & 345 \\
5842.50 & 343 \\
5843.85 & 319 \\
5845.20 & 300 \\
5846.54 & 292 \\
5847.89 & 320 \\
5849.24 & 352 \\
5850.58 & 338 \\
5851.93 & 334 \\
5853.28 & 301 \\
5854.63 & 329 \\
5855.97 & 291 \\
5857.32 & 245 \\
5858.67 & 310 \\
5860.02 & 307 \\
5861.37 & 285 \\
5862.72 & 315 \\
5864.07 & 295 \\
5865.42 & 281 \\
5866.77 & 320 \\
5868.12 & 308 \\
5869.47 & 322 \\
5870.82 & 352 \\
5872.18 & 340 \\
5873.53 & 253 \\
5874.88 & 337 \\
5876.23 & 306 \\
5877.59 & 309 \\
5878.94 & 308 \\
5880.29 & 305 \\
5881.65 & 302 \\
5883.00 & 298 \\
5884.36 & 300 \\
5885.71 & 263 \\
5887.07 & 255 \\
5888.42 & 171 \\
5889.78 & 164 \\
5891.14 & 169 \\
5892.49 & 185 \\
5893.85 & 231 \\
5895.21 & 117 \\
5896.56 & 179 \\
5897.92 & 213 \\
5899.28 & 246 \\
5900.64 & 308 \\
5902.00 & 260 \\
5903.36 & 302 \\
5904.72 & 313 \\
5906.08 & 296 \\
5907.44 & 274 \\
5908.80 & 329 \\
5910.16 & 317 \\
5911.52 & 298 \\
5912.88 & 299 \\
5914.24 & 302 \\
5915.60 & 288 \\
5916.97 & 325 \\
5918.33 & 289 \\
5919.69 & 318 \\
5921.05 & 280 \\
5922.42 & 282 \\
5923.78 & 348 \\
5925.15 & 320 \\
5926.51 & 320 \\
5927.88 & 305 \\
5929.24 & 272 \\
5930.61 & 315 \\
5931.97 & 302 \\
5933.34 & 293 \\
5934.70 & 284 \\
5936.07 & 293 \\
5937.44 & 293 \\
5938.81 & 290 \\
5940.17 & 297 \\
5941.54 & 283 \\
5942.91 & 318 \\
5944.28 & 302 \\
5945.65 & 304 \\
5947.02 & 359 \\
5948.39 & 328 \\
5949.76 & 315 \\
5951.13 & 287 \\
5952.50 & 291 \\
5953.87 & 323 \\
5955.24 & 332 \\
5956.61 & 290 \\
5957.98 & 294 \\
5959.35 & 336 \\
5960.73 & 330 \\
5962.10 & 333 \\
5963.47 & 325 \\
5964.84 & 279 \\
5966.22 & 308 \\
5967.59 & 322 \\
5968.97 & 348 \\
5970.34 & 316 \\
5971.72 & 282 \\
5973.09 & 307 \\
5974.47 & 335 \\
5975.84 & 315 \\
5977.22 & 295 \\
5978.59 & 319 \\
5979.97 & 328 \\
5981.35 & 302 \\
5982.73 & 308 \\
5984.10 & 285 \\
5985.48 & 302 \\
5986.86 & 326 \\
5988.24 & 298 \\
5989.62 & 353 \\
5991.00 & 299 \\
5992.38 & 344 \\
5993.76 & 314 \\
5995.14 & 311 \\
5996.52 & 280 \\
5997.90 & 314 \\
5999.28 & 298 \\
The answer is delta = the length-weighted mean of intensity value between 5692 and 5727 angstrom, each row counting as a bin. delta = 296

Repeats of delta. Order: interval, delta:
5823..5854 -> 329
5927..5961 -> 305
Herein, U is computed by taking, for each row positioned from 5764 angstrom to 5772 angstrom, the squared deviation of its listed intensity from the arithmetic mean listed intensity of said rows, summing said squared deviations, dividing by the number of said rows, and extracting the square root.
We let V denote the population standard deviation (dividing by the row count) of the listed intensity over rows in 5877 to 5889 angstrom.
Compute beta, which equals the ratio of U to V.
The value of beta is 0.5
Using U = 20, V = 42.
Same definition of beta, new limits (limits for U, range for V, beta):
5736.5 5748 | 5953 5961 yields 0.8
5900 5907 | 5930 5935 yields 1.6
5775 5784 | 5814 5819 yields 0.4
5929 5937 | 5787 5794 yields 0.9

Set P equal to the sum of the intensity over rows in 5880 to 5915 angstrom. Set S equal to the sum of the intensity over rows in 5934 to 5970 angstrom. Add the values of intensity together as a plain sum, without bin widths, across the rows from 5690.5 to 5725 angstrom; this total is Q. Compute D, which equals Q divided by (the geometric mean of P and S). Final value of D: 1.045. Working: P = 6696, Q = 7678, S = 8064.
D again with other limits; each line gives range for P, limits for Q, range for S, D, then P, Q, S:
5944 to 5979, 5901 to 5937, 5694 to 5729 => 0.991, 8175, 7824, 7622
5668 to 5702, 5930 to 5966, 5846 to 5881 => 1.013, 7734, 7996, 8055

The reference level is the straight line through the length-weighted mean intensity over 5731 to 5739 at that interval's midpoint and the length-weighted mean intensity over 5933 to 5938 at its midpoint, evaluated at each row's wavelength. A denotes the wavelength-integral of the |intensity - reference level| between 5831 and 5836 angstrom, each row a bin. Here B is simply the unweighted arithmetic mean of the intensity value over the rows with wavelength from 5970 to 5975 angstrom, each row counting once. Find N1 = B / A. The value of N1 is 2.4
